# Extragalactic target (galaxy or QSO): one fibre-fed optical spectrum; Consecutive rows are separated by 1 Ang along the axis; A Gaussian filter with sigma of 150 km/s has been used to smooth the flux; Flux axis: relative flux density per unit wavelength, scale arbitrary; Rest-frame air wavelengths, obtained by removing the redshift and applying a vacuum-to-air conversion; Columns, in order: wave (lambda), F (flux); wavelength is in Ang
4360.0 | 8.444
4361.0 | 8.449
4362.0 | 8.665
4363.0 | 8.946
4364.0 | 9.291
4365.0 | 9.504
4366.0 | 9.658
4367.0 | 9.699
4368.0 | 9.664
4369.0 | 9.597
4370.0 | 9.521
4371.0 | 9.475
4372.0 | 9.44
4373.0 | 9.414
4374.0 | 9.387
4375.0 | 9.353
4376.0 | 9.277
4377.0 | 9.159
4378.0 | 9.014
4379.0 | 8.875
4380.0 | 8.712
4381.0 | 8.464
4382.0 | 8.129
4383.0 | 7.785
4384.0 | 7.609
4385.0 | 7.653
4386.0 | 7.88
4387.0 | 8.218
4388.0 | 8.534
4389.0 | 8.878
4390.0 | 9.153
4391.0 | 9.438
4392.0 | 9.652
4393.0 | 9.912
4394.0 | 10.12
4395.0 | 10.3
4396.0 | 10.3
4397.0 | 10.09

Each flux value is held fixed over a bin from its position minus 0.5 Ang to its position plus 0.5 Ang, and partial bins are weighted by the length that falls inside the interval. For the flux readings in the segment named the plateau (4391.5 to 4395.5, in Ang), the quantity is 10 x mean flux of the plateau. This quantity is 100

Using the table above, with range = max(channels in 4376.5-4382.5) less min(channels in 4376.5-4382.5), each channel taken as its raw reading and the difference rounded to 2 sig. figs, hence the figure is 1.0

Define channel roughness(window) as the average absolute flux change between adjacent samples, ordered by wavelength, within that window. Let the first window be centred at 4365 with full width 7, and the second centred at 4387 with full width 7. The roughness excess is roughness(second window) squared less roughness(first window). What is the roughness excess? -0.11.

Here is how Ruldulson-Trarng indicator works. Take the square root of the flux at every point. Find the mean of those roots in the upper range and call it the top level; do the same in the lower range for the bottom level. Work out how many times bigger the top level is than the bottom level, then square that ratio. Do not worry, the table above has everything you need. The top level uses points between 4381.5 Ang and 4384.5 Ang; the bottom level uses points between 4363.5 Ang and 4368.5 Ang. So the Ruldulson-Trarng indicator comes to 0.82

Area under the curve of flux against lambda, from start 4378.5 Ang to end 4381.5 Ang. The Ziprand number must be 26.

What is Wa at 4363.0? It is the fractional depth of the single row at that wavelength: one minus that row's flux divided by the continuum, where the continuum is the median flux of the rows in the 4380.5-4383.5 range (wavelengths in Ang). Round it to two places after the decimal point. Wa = -0.10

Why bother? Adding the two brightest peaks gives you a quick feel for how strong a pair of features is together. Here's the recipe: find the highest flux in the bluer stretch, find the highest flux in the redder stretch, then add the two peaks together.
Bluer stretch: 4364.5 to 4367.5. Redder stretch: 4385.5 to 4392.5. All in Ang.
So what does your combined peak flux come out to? 19.4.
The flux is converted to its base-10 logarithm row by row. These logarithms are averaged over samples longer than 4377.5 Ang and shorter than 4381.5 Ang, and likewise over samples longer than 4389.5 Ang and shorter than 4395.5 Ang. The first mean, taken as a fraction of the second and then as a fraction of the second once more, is 0.963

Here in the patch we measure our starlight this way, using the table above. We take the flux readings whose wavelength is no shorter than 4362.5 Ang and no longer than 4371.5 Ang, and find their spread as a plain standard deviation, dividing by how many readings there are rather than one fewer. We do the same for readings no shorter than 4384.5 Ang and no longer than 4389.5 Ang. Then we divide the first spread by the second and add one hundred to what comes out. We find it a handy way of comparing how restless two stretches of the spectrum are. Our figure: 101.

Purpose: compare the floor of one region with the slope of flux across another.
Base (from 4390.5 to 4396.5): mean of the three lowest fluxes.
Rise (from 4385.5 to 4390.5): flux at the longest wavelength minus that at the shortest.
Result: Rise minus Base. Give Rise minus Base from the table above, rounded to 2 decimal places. -8.39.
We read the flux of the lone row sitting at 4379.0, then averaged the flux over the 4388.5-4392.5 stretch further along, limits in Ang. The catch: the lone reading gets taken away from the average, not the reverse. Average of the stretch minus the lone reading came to 0.4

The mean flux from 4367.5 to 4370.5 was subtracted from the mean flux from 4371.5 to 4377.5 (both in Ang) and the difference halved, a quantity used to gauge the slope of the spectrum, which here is -0.1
